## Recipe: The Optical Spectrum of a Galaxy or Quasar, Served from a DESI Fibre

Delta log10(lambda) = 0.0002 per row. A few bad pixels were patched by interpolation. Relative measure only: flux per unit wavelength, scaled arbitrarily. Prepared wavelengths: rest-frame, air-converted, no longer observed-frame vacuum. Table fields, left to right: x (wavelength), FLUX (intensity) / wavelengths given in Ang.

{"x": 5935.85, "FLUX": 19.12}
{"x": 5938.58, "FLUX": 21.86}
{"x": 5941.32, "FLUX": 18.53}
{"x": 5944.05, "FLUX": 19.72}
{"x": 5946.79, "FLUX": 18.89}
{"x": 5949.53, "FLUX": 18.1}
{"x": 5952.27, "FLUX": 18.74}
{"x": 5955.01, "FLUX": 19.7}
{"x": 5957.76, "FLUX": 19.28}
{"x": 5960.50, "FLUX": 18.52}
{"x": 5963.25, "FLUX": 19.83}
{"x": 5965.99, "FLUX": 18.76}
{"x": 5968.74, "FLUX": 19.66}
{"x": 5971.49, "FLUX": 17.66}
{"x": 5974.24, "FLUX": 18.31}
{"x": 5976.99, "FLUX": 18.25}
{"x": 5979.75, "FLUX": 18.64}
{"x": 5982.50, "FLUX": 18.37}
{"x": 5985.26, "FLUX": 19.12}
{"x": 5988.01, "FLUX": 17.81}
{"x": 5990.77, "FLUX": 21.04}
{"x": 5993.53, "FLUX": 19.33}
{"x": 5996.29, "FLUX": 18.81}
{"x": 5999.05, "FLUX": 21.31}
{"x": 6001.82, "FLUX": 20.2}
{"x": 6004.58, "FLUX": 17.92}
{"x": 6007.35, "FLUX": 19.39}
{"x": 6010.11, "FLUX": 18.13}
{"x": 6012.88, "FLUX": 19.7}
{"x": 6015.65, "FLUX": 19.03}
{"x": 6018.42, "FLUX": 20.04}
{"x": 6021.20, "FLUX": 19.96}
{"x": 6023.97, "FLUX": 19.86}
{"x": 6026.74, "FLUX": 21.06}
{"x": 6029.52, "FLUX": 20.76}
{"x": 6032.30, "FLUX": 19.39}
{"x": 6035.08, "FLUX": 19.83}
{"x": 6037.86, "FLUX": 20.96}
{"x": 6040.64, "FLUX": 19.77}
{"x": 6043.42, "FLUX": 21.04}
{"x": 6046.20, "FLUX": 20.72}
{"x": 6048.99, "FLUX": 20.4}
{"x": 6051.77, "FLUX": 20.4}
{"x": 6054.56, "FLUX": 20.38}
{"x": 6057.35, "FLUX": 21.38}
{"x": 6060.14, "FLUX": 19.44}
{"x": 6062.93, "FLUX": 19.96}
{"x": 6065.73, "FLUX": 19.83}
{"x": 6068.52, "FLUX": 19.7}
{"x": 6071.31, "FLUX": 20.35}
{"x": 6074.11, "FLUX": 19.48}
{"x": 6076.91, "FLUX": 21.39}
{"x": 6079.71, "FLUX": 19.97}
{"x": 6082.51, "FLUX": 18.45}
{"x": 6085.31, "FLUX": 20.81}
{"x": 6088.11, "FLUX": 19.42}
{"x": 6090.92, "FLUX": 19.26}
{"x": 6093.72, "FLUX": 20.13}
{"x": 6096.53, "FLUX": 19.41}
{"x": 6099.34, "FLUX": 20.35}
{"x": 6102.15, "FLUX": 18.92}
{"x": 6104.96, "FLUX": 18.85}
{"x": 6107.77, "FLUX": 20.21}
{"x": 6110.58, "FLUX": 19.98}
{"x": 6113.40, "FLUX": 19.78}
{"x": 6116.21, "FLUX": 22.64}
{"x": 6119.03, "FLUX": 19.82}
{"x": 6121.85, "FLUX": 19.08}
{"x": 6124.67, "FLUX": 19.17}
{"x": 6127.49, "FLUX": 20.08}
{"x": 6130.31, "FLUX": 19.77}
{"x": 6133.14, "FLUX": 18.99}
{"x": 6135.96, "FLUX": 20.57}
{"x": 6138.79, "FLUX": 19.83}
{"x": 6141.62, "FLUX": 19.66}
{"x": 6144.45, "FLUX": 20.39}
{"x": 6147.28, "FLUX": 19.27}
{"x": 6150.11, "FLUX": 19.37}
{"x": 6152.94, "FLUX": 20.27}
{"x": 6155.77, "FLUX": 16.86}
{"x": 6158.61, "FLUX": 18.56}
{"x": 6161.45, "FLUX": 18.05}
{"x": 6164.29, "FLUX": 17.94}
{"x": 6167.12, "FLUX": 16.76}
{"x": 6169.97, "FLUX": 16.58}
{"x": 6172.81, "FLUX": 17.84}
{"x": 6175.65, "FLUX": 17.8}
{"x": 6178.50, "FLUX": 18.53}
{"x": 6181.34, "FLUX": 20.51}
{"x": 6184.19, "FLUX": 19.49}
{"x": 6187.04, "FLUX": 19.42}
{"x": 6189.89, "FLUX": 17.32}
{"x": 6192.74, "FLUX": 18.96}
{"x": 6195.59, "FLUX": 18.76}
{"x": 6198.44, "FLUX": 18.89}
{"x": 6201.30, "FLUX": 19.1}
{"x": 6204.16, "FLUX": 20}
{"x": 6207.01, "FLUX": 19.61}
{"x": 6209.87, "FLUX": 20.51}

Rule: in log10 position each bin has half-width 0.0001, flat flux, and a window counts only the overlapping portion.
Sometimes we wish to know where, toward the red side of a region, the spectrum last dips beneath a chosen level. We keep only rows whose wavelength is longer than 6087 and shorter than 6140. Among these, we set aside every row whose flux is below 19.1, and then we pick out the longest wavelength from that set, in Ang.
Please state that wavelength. 6133.14 Ang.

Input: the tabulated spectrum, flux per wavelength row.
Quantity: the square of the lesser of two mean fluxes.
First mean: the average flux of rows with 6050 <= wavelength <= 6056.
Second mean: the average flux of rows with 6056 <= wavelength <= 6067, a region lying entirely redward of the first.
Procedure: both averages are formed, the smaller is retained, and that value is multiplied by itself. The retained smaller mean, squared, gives 406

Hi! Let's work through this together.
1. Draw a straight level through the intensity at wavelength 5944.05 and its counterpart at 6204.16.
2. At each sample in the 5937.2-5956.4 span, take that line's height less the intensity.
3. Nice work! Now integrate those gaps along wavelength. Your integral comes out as 6.9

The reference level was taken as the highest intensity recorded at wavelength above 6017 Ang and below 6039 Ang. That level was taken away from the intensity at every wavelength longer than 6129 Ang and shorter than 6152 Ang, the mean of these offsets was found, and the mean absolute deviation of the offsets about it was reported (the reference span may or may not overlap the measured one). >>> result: 0.4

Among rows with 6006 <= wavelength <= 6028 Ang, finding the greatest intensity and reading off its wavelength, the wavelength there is 6026.74 Ang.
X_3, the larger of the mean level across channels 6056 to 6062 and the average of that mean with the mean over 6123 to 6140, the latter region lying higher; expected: 20.4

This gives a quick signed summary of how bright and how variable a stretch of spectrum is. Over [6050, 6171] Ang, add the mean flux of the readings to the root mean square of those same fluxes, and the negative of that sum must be -39.2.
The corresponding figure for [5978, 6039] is -39.2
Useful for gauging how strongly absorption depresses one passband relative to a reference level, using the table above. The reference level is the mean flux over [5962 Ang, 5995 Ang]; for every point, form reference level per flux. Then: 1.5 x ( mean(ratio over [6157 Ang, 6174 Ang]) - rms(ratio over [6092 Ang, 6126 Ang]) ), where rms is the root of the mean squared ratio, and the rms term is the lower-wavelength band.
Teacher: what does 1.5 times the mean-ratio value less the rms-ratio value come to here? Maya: 0.18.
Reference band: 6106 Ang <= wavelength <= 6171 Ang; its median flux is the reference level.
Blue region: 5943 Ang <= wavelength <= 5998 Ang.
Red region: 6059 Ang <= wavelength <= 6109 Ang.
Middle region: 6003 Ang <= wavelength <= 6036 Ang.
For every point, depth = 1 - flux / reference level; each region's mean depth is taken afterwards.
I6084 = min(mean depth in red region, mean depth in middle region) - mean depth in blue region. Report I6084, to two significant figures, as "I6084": -0.043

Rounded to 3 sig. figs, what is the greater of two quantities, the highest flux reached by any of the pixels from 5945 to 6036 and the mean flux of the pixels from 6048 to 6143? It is 21.3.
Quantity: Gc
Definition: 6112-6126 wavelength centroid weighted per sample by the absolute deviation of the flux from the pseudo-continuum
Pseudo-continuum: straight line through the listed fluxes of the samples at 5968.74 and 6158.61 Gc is 6117.0 Ang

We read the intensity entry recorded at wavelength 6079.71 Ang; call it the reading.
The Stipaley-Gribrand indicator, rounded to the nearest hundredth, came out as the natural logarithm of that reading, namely 2.99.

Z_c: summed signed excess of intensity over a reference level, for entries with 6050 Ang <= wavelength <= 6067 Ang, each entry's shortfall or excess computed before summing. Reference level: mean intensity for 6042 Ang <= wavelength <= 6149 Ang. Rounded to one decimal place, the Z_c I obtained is 1.5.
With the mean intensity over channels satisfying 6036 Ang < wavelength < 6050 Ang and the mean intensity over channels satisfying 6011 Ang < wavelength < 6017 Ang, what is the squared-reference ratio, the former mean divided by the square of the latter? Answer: 0.055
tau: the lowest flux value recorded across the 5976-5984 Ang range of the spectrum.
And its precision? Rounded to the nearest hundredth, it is 18.25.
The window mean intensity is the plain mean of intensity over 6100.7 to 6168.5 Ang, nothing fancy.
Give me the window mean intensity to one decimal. 19.4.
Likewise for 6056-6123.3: 19.9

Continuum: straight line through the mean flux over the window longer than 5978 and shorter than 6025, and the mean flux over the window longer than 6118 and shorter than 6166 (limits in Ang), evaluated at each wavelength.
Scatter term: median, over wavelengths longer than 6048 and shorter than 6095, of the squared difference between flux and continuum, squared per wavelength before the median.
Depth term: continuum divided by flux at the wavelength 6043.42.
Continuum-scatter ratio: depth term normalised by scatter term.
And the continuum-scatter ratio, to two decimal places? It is 1.32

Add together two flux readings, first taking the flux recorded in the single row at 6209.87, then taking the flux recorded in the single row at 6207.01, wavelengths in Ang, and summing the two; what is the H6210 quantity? 40.1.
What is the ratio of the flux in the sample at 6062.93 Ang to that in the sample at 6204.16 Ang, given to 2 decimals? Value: 1.00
